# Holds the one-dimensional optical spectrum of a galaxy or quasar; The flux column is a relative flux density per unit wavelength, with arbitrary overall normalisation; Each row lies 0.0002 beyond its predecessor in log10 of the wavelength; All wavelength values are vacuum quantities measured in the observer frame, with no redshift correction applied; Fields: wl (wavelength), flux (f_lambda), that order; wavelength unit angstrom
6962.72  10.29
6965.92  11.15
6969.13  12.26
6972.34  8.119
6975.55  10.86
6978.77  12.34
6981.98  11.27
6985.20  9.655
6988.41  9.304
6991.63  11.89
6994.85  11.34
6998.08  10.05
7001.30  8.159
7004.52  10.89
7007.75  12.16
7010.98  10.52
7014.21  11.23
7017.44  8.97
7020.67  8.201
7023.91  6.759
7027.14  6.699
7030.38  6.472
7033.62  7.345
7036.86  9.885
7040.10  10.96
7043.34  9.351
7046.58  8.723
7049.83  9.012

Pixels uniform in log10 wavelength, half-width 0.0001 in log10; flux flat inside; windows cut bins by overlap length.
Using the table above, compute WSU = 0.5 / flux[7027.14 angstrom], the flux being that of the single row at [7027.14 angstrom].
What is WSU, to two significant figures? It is 0.075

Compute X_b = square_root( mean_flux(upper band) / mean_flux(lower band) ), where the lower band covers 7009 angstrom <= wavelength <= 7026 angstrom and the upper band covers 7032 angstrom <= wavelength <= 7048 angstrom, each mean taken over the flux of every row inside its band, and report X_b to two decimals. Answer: 1.01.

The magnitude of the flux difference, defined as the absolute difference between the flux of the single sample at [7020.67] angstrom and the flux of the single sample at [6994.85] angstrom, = 3.1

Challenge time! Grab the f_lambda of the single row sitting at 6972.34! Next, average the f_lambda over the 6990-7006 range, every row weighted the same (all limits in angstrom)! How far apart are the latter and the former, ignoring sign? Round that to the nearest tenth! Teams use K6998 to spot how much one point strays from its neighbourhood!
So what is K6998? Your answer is 2.3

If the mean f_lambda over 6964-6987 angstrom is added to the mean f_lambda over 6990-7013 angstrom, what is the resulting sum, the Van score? 21.5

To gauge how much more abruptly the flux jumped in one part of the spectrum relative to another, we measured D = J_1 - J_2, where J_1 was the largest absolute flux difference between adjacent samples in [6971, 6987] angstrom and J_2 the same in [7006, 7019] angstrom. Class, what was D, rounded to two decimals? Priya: 0.48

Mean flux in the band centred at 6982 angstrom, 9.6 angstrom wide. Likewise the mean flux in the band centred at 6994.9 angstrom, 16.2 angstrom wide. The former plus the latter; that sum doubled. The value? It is 42.5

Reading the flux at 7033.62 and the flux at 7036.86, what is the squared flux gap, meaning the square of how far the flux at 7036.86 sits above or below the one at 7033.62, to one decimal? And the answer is 6.5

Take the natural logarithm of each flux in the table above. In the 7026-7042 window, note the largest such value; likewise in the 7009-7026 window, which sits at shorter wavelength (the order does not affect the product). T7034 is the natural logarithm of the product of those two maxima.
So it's 1.76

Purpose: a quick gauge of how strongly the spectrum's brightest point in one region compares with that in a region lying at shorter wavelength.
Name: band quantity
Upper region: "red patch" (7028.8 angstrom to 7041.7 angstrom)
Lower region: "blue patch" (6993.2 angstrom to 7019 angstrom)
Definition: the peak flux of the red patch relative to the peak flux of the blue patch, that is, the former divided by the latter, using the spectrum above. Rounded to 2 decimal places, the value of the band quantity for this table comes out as 0.90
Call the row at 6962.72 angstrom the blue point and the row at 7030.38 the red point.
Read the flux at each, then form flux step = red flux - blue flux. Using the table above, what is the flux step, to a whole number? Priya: -4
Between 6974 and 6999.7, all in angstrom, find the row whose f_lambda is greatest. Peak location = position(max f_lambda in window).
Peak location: 6978.77 angstrom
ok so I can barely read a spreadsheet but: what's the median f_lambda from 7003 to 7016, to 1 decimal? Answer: 11.1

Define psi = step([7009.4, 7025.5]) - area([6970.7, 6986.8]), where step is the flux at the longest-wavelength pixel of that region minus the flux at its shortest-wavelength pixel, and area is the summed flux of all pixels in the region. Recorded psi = -56.0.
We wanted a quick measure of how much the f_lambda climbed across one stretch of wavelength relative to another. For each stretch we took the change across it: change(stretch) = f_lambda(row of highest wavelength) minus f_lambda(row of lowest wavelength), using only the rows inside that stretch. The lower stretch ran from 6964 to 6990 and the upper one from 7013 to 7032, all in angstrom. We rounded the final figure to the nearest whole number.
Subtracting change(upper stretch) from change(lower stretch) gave 3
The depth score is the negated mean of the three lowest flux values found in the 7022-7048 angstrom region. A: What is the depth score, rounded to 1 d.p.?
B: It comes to -6.6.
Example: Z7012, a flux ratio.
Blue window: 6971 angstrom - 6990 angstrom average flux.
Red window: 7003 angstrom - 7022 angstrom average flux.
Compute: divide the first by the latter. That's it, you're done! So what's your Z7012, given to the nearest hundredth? 0.99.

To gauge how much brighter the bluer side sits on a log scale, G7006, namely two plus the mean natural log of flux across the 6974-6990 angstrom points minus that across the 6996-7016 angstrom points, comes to 2.02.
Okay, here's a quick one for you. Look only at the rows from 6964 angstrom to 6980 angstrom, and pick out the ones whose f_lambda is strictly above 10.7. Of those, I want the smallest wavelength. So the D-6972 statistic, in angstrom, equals 6965.92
